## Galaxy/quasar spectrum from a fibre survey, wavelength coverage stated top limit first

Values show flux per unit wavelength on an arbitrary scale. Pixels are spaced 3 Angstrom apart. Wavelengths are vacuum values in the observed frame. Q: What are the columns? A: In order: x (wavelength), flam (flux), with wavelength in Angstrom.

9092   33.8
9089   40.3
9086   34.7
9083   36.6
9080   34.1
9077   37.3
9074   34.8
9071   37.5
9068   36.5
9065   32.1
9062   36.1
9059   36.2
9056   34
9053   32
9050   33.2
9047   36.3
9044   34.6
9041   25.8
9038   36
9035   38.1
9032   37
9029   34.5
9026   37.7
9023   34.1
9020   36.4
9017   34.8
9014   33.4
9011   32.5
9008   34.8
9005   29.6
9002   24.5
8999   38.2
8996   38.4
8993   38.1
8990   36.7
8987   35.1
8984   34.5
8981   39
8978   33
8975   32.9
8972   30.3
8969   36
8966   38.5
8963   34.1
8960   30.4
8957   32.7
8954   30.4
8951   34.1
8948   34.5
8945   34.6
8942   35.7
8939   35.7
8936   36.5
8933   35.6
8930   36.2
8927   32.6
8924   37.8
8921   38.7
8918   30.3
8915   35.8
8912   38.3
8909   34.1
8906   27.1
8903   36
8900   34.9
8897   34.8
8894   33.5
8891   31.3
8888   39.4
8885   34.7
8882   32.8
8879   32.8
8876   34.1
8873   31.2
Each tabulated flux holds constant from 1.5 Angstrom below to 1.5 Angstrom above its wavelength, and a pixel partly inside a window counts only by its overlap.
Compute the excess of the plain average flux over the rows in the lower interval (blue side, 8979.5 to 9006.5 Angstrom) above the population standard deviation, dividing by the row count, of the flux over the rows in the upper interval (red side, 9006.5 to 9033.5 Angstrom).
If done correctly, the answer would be 33.3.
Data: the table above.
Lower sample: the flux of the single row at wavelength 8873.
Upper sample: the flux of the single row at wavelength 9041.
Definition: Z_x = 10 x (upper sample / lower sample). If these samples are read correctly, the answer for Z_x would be 8.3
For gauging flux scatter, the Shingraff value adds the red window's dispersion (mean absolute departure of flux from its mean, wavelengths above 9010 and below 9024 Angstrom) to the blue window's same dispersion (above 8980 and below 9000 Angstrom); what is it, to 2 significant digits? 2.6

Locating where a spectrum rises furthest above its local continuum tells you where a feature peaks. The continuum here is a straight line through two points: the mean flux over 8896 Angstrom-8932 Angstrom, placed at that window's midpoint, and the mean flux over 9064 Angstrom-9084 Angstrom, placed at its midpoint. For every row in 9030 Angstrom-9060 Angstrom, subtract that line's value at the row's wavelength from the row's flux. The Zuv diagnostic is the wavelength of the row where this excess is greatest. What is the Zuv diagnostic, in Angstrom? 9035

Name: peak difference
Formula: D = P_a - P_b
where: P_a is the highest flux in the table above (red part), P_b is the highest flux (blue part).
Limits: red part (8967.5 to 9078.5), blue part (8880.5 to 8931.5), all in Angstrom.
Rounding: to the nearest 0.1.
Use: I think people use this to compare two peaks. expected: -0.4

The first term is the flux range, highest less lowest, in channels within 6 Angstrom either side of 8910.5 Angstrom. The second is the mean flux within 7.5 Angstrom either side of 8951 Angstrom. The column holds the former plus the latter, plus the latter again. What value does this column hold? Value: 77.7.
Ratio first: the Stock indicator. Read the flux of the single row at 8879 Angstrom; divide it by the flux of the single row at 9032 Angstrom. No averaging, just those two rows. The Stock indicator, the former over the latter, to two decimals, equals 0.89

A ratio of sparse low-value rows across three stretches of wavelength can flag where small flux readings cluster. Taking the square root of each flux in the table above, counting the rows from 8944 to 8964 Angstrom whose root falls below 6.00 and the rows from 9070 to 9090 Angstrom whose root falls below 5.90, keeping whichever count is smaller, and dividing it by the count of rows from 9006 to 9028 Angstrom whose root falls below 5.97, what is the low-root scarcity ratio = 0.60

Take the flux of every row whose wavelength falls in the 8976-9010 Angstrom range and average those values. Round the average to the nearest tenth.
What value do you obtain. 34.7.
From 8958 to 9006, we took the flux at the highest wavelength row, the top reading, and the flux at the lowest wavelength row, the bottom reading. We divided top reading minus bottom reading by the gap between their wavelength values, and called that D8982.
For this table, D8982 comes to -0.02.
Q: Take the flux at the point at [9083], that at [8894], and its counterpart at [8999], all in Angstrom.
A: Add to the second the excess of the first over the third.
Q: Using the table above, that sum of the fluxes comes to 31.9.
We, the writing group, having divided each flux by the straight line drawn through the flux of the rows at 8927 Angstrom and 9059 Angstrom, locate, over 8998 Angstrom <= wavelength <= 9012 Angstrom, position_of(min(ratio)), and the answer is 9002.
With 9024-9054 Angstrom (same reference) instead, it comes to 9041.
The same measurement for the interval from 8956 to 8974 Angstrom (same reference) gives 8972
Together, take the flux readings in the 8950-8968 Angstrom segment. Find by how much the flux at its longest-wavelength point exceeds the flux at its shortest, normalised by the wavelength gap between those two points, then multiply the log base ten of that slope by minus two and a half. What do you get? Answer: 1.3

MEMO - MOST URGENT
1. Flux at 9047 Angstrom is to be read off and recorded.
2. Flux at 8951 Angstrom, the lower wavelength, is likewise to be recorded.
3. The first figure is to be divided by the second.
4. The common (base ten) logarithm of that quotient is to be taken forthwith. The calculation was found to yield 0.03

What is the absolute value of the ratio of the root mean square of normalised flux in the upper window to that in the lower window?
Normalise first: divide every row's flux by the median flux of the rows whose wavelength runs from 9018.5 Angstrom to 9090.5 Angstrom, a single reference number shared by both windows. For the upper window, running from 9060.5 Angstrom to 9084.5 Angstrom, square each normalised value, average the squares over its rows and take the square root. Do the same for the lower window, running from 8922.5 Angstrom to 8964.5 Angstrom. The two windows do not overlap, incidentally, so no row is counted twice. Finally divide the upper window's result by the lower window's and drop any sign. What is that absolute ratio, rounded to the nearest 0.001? 1.036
